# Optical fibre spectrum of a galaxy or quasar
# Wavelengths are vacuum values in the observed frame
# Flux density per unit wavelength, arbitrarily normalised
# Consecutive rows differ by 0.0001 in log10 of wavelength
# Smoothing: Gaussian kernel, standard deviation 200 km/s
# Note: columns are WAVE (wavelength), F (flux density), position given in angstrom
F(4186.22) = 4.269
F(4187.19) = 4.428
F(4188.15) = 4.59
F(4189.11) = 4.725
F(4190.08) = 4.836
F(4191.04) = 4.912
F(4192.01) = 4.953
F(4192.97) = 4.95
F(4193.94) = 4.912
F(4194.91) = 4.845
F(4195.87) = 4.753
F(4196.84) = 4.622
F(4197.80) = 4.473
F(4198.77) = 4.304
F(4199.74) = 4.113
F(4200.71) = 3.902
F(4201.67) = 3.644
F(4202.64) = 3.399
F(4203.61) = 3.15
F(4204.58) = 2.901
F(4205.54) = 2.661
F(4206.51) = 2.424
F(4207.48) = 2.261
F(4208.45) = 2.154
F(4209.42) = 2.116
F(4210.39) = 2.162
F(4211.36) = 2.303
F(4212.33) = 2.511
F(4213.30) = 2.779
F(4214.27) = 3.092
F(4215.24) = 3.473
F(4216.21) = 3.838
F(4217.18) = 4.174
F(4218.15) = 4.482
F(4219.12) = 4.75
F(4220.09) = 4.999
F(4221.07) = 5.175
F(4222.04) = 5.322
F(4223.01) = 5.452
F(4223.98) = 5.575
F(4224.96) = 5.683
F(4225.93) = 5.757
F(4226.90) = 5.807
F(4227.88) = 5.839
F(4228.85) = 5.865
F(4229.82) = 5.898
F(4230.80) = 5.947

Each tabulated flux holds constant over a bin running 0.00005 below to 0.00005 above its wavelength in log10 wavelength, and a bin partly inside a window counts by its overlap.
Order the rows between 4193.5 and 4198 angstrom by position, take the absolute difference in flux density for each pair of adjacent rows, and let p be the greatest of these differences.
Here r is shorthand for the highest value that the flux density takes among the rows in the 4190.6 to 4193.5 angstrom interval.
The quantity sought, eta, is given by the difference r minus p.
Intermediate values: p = 0.15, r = 4.953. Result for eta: 4.80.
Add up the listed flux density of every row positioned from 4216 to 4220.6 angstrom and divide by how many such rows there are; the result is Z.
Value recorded 4.4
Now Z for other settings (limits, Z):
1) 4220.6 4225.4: 5.4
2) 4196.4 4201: 4.3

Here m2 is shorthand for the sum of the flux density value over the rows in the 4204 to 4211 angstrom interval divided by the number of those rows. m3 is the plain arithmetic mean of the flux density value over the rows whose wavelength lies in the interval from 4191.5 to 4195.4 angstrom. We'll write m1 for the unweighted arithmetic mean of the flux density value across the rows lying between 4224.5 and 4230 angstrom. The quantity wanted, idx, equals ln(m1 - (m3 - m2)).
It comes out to 1.2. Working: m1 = 5.8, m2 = 2.4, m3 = 4.9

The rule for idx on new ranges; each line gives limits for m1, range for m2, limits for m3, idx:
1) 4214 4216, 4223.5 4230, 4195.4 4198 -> 1.5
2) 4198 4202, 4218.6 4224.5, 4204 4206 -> 1.9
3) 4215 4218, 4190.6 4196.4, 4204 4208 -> 1.8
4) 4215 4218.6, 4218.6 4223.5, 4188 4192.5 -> 1.5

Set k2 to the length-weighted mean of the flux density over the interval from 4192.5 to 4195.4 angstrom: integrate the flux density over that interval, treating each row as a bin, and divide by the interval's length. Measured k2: 4.9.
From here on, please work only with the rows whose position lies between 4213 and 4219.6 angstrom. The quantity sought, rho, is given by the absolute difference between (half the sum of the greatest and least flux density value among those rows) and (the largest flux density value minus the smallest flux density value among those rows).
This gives 1.8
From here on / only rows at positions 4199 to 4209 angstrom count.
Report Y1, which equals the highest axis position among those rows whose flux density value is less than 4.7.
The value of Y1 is 4208.45 angstrom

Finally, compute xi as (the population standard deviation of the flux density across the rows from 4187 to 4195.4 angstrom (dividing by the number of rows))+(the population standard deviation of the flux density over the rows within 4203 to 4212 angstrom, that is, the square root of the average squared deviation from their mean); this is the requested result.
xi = 0.52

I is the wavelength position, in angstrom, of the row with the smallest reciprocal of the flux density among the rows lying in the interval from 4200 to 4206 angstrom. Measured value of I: 4200.71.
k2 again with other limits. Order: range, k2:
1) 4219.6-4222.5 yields 5.2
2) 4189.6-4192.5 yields 4.9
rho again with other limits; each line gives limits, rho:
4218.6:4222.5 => 4.5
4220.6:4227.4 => 4.9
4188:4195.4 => 4.4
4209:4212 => 2.0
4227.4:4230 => 5.8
